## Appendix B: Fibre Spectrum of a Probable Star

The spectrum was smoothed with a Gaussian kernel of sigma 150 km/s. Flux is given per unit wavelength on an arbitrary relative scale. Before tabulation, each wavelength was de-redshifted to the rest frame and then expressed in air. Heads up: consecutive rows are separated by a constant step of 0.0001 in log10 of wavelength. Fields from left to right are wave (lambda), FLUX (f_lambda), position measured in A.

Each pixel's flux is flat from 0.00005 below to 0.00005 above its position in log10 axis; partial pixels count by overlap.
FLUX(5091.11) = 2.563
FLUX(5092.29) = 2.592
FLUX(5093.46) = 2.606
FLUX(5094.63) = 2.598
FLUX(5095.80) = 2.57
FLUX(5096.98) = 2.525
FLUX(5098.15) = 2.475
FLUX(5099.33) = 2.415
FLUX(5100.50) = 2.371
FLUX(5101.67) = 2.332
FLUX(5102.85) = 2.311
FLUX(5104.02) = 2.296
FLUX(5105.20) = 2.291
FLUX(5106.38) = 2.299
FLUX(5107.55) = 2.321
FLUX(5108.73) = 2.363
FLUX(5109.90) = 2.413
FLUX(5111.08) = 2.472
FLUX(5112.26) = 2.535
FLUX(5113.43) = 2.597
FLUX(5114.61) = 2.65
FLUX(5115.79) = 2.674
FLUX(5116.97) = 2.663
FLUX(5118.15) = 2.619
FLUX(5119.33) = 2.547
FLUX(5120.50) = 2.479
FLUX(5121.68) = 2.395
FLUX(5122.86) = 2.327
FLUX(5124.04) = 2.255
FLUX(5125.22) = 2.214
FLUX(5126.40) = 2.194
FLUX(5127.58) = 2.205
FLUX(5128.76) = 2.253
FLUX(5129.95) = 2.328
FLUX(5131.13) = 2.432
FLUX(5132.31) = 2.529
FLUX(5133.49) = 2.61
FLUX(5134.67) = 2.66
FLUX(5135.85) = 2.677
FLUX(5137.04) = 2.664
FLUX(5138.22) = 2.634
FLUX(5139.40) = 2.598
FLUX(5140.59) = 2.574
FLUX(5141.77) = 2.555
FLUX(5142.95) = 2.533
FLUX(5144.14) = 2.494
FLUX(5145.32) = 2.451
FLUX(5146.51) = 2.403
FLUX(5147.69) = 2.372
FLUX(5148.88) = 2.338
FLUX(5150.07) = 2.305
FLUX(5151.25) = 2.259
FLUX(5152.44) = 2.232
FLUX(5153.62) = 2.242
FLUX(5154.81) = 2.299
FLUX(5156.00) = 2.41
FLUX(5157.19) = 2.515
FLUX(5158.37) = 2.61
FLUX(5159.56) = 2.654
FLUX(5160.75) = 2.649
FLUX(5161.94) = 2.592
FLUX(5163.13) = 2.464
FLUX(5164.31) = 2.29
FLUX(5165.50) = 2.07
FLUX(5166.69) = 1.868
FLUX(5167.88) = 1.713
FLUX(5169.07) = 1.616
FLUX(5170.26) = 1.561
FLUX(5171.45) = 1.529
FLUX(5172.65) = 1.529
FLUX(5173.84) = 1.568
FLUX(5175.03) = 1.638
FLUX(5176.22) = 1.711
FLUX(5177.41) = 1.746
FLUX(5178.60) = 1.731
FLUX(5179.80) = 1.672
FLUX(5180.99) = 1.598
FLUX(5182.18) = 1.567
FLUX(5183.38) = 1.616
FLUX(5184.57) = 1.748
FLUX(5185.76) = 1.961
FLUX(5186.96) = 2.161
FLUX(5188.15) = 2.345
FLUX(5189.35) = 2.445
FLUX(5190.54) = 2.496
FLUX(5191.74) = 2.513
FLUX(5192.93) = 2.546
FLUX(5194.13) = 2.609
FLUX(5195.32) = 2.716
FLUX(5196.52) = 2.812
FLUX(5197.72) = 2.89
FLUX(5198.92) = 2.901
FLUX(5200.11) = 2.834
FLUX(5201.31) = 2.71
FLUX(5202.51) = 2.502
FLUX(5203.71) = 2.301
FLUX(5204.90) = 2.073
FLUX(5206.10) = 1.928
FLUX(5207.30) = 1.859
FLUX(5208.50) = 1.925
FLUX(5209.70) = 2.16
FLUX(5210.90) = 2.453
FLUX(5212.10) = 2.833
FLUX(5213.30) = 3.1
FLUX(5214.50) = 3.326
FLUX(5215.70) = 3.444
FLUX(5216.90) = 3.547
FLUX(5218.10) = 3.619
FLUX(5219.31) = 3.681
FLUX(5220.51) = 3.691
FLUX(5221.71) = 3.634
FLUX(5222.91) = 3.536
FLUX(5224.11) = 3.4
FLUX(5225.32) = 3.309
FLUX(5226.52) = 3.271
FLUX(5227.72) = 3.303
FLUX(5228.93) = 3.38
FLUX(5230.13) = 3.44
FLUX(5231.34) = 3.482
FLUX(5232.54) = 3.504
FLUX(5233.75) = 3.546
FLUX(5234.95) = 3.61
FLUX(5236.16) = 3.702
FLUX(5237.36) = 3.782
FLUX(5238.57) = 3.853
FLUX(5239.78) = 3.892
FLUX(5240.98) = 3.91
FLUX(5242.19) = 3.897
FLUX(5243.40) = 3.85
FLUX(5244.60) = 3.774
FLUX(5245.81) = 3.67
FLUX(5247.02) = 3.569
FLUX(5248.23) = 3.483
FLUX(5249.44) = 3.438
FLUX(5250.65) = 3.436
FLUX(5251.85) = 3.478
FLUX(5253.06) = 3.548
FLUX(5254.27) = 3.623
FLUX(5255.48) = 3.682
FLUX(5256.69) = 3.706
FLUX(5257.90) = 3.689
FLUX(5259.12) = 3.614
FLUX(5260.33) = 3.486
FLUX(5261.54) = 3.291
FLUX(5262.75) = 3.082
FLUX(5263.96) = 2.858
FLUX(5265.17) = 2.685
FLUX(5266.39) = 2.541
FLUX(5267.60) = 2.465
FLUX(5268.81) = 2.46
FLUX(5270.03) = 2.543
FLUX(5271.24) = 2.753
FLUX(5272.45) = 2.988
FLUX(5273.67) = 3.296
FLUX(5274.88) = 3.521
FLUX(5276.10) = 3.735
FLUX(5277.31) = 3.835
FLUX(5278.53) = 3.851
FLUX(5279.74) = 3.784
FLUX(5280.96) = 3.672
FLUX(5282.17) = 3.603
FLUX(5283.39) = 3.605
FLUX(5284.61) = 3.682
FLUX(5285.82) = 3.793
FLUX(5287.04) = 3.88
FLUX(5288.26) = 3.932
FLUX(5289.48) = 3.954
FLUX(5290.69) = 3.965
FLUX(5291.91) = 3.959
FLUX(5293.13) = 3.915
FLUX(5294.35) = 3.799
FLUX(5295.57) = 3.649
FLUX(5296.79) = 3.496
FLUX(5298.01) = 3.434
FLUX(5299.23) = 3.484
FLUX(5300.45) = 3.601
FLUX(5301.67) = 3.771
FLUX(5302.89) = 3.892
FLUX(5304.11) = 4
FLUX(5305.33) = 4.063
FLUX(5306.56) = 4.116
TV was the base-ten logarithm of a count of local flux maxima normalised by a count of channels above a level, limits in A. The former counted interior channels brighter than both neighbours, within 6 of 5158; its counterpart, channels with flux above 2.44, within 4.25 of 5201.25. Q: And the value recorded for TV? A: -0.70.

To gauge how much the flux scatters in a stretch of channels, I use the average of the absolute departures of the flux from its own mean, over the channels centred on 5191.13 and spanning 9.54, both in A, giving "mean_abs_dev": 0.12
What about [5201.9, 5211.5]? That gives 0.20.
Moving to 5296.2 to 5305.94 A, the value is 0.21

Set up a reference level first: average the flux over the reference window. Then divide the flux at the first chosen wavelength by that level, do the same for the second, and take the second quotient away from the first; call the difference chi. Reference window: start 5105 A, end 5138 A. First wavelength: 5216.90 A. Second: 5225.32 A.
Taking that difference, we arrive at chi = 0.1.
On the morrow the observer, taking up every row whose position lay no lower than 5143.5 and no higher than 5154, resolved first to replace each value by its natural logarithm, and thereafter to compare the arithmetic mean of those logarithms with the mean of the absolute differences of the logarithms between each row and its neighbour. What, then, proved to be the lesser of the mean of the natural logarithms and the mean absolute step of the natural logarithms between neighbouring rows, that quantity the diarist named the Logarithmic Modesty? 0.014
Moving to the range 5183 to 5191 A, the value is 0.072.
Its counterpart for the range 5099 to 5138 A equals 0.019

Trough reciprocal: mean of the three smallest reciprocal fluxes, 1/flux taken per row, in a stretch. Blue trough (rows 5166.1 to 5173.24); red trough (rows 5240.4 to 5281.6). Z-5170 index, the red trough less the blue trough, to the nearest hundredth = -0.32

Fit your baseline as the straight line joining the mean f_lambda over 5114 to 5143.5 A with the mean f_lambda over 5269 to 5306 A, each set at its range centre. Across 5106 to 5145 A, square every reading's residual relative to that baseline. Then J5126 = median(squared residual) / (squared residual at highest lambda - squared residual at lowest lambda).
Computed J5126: 1.2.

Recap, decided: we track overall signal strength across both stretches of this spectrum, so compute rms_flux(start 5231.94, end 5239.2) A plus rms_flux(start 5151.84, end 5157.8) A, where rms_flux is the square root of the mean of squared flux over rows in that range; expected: 6.0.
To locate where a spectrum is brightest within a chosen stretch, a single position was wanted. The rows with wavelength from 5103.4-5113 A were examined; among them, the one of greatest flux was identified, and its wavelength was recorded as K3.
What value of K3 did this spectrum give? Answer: 5112.26 A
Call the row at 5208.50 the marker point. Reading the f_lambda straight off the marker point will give 1.925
